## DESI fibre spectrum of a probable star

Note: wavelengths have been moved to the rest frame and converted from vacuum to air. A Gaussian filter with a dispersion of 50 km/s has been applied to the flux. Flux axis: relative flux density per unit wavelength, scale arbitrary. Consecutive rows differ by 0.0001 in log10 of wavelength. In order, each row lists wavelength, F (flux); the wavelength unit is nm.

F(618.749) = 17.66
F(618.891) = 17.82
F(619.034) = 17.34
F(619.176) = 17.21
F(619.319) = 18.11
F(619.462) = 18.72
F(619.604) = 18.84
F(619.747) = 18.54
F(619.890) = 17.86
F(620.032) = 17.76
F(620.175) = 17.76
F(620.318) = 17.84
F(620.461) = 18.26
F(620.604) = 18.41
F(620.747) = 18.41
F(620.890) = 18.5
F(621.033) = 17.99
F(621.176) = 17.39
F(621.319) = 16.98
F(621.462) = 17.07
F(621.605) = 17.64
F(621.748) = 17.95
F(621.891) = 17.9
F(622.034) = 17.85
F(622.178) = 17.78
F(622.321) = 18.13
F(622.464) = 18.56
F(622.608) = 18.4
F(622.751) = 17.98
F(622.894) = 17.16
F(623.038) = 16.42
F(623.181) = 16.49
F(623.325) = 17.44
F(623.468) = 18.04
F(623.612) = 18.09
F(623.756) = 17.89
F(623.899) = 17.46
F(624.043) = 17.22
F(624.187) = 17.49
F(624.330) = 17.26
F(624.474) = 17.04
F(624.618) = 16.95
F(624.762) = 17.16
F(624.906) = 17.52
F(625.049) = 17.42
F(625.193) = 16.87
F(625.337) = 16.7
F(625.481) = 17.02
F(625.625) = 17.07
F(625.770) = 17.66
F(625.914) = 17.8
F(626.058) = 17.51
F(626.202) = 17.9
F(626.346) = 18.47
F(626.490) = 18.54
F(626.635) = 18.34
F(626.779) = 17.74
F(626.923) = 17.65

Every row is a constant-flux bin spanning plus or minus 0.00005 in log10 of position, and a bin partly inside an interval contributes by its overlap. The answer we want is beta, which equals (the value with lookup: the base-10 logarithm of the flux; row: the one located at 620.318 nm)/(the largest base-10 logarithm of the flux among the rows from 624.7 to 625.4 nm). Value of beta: 1.01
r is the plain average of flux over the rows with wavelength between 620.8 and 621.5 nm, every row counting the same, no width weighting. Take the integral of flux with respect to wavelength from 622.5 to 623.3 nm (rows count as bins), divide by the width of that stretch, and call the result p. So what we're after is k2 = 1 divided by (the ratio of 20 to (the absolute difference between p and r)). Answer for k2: 0.012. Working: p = 17.3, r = 17.6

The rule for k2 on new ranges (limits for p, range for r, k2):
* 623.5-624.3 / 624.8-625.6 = 0.026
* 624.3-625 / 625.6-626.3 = 0.020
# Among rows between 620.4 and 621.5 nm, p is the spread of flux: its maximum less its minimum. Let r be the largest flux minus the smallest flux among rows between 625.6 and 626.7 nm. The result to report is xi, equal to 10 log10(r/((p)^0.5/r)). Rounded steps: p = 1.52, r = 1.47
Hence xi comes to 2.4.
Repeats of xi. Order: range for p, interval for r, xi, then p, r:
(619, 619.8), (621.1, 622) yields -1.3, 1.63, 0.97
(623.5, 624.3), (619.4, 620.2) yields 1.0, 0.87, 1.08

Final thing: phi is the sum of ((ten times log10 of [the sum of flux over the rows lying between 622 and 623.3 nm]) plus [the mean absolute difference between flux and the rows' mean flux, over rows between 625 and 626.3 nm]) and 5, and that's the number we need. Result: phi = 27.4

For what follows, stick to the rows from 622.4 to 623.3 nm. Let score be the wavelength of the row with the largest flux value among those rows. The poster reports 622.464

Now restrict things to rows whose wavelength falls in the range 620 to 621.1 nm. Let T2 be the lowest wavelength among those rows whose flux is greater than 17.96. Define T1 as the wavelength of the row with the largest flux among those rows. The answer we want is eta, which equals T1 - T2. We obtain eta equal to 0.43 nm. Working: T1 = 620.890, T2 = 620.461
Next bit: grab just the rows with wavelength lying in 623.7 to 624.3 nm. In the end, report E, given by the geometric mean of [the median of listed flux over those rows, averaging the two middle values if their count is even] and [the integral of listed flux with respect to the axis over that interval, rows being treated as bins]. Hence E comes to 13.55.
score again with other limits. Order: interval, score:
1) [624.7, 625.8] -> 625.770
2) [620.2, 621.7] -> 620.890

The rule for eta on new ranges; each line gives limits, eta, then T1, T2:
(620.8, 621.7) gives 0.00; 620.890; 620.890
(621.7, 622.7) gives 0.14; 622.464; 622.321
